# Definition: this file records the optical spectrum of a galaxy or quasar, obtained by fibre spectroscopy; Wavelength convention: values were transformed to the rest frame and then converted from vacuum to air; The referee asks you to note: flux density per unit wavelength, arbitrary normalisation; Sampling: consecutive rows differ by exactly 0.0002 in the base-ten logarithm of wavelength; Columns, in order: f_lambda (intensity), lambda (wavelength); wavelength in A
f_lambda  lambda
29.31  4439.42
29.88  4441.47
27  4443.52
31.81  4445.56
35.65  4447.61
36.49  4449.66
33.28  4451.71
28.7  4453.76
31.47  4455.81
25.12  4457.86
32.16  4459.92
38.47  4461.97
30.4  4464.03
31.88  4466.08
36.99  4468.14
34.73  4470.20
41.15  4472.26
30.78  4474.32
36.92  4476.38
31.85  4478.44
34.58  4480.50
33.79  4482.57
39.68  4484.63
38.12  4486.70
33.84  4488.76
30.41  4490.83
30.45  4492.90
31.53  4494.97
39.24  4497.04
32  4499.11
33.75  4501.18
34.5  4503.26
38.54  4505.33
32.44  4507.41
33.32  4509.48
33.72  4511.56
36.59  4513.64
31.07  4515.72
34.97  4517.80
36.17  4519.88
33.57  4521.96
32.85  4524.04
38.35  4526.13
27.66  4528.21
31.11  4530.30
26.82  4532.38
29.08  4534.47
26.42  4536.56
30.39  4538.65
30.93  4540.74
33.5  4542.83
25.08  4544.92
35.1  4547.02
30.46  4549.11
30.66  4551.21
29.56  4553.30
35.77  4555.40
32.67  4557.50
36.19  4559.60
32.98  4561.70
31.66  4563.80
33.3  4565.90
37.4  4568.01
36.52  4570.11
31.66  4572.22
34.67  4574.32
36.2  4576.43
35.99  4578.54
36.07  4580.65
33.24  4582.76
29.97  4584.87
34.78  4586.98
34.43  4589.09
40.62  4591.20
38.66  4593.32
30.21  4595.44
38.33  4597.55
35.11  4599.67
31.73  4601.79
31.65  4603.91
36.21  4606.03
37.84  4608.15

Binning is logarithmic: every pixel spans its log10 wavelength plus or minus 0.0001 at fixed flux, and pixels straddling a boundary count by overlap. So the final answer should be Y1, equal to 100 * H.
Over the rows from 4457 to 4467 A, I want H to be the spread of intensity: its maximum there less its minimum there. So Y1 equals 1335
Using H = 13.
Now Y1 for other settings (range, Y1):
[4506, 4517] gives 552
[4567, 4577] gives 574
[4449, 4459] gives 1137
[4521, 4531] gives 1069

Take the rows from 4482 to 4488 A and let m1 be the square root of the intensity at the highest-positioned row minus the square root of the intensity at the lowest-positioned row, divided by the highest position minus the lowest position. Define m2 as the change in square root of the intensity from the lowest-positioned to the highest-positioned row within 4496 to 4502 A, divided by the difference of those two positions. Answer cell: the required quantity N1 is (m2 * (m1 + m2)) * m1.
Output 0.0002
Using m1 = 0.09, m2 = -0.11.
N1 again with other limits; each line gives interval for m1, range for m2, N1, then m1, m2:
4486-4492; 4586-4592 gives 0.0008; -0.16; 0.11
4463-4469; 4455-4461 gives 0.0003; 0.14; 0.01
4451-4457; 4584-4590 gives -0.0002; -0.04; 0.09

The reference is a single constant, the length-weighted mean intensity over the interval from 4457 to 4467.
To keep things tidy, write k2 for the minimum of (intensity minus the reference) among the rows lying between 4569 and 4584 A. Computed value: 0.0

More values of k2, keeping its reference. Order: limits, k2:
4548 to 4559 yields -2.1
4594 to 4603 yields -1.5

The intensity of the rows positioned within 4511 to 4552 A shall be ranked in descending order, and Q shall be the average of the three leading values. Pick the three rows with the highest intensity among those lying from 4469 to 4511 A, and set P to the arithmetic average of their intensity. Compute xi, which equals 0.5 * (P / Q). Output 0.54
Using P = 40.0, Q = 37.0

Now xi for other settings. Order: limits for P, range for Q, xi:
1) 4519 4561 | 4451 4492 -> 0.46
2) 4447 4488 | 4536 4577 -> 0.54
